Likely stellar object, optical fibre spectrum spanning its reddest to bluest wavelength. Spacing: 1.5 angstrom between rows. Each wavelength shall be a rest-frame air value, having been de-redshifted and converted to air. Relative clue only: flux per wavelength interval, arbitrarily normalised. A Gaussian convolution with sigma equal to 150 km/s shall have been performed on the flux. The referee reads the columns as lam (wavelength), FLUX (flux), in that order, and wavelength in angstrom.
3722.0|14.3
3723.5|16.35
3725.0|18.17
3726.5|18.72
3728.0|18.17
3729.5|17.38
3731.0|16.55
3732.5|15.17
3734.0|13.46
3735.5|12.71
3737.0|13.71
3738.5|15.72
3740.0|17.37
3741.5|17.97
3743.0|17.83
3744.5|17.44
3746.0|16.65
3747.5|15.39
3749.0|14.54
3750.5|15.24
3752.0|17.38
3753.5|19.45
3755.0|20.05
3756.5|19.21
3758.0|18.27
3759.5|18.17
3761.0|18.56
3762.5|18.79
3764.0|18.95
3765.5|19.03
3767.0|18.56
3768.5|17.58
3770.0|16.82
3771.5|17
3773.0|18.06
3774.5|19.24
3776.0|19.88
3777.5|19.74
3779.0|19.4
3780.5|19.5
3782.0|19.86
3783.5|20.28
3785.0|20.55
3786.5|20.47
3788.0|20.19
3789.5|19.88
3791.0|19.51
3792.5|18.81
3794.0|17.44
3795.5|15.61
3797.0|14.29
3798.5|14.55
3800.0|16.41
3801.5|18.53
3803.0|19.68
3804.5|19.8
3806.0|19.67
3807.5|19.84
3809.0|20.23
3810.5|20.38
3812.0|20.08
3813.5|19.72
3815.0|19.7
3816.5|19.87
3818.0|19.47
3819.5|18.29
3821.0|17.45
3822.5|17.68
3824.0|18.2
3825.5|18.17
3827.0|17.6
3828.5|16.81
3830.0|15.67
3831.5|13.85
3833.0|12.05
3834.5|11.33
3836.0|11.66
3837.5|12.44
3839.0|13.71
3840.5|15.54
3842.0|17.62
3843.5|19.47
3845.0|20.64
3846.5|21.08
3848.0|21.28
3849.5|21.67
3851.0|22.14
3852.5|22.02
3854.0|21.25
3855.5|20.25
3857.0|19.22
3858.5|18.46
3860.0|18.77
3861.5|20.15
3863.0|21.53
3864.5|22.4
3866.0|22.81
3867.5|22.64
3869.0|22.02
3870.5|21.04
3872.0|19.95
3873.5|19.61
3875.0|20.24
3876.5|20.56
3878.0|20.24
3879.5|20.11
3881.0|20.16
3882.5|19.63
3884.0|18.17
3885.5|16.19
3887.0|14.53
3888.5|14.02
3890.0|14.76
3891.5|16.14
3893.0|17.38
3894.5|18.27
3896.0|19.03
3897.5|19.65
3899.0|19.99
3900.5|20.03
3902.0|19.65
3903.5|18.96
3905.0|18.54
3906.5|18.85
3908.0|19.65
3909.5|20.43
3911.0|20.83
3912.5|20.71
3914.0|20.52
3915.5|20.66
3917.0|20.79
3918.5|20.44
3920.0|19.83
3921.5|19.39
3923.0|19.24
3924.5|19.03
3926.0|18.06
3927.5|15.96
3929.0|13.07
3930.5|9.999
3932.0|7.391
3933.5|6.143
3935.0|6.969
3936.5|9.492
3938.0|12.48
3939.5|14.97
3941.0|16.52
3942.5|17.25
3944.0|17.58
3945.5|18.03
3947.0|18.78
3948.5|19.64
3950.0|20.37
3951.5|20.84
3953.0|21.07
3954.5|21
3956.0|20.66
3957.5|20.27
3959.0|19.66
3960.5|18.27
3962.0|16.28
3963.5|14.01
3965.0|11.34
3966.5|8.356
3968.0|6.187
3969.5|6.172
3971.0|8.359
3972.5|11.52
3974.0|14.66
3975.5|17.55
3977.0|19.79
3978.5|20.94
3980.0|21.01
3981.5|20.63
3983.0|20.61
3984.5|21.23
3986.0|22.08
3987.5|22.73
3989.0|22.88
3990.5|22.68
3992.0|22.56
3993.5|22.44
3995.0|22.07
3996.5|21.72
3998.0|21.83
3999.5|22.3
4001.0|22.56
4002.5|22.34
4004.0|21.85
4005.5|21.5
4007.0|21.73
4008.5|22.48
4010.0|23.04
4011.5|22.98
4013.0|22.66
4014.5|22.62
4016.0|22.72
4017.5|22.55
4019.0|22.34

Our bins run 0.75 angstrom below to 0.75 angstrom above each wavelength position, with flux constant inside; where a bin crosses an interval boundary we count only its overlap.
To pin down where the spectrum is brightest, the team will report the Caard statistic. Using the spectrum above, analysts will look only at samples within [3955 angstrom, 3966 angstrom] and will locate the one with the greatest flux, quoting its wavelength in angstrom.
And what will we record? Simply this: 3956.0 angstrom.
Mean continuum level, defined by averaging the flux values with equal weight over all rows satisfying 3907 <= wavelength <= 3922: 20.3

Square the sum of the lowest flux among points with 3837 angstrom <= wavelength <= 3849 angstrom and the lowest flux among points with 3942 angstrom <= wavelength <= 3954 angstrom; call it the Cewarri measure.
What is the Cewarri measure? 881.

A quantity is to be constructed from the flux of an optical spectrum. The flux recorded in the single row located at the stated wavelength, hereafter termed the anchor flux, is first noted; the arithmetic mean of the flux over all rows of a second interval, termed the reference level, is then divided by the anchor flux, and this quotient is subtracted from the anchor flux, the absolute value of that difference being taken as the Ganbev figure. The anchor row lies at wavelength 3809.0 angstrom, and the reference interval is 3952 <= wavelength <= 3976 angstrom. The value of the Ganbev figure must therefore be 19.5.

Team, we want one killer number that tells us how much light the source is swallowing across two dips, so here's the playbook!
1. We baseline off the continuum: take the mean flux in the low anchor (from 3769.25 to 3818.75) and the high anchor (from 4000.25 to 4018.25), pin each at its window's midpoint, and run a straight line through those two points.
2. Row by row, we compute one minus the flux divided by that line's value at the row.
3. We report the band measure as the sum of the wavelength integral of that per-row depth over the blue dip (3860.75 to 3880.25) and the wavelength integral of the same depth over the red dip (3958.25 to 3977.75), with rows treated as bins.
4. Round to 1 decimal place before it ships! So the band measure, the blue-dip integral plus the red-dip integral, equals 6.8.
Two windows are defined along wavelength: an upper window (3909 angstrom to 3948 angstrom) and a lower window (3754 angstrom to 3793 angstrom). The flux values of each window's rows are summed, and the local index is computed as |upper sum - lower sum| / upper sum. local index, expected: 0.17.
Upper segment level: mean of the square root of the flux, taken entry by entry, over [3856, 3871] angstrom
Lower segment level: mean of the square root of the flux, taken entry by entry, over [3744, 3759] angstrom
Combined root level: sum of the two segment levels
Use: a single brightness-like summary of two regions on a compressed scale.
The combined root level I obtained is 8.7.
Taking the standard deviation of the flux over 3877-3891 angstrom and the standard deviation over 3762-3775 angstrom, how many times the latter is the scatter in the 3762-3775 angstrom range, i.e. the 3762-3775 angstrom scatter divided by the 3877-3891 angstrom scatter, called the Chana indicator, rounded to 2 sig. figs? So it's 0.34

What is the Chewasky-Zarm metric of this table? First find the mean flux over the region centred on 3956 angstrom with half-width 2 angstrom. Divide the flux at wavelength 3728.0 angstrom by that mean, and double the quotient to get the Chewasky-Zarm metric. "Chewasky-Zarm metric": 1.8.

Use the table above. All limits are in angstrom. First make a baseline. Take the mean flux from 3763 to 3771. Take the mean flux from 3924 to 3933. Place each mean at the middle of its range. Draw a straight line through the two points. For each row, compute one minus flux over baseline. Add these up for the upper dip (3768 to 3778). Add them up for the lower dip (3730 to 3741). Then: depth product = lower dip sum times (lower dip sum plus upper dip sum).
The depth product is 2.1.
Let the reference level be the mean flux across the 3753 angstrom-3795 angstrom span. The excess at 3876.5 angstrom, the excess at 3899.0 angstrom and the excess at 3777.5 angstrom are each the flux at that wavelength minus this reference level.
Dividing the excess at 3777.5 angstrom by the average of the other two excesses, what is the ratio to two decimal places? 0.57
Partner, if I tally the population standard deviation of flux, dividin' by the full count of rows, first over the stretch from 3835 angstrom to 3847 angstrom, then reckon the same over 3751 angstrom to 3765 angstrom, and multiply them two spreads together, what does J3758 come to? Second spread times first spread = 2.6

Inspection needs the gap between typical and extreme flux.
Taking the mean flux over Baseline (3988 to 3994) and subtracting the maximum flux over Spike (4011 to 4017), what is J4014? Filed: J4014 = -0.3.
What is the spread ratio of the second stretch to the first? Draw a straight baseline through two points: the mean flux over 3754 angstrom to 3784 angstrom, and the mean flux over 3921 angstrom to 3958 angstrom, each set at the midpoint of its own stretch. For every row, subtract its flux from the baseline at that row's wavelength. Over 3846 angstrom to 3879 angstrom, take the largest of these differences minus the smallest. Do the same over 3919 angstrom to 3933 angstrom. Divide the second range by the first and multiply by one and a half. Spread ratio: 4.1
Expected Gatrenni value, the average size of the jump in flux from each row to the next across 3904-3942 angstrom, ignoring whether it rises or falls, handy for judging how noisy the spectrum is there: 1.2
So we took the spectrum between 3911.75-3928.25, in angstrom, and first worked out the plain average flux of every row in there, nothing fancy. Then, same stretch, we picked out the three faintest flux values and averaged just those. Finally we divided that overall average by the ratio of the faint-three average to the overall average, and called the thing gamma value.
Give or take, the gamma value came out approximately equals 21.5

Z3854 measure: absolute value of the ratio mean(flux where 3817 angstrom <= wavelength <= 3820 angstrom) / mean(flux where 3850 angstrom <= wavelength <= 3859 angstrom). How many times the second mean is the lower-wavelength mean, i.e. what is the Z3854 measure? 0.92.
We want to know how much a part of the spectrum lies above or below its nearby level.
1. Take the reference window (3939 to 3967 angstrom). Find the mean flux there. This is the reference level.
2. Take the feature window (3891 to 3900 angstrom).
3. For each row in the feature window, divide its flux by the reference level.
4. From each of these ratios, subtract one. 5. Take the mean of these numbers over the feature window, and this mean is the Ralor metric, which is 0.044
